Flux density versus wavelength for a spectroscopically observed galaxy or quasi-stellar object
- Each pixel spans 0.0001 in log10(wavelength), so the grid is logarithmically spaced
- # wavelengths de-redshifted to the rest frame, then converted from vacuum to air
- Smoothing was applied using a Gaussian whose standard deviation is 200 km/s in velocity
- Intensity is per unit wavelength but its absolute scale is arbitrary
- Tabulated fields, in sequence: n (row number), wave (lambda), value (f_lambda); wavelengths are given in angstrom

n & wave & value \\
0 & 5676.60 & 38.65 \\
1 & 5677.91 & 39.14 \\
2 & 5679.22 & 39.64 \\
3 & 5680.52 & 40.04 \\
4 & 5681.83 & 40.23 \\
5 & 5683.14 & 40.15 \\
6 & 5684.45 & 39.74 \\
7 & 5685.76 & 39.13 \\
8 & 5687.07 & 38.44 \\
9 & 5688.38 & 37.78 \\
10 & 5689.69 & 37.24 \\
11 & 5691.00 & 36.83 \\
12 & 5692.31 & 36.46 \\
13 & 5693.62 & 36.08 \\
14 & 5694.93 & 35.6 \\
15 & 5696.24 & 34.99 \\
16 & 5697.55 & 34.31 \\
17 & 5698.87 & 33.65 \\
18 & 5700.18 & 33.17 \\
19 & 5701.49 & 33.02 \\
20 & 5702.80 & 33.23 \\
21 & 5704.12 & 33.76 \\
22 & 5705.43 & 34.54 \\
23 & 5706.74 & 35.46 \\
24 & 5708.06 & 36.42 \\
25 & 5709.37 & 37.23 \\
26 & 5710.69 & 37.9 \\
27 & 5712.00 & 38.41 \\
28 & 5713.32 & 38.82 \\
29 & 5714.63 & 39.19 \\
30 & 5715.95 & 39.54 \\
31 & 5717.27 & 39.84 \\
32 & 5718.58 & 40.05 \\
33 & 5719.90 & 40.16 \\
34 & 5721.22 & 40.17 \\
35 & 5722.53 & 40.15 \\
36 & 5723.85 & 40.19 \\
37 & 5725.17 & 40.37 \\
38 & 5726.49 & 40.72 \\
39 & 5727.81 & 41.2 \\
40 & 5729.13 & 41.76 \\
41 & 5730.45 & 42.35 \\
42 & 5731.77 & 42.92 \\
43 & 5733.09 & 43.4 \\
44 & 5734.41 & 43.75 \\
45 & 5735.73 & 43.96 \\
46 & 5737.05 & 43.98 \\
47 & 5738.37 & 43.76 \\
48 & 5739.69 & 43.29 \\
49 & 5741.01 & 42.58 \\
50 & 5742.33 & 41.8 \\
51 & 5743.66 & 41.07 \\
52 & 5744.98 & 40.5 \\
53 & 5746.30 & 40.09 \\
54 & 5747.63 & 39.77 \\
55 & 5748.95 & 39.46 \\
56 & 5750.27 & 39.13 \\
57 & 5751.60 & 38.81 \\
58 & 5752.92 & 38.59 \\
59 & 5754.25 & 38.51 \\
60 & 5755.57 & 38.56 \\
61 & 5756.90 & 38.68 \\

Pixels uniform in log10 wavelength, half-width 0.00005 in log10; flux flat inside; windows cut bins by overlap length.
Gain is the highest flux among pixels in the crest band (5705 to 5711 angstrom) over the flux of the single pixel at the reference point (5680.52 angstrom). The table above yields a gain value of 0.95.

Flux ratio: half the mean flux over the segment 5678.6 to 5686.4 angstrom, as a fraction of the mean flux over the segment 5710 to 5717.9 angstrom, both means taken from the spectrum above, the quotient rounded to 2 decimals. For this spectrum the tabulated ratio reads 0.51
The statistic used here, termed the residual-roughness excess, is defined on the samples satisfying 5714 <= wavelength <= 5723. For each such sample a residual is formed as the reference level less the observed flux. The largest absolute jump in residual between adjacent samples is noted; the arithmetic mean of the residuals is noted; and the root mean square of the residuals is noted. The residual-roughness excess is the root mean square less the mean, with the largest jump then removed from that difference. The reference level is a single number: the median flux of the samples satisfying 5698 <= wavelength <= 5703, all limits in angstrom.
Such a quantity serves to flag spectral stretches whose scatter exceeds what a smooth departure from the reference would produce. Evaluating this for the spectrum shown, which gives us 13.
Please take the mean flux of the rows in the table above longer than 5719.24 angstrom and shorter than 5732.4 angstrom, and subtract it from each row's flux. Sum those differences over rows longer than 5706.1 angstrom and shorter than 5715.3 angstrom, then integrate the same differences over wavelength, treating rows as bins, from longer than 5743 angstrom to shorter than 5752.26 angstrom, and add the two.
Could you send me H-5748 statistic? -34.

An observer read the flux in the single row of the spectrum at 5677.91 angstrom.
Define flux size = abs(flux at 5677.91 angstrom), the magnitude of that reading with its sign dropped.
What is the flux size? 39.1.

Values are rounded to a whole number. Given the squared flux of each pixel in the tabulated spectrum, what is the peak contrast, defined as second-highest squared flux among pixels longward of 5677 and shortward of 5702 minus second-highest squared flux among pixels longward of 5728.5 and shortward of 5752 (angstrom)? -320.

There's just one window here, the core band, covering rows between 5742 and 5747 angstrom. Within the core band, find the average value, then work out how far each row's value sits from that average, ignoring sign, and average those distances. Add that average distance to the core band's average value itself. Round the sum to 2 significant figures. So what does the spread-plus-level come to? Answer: 41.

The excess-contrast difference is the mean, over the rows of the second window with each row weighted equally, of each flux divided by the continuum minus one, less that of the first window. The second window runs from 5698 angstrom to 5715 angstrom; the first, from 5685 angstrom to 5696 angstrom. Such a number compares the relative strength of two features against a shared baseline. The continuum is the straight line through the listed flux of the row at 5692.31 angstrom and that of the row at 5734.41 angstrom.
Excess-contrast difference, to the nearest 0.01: -0.11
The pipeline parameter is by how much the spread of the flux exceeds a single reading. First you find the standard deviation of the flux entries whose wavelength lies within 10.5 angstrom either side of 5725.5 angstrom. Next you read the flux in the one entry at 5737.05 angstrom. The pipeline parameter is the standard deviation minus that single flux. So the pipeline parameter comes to -42.5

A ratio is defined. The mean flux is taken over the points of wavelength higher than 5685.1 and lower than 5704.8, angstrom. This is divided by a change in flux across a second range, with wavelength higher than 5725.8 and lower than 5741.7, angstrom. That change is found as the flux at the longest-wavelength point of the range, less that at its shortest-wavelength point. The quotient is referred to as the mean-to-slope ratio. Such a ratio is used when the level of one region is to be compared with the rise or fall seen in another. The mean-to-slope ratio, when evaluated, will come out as 19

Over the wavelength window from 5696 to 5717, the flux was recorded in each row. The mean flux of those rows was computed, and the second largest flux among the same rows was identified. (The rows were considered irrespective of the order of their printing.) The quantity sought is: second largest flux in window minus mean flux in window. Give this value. 3.3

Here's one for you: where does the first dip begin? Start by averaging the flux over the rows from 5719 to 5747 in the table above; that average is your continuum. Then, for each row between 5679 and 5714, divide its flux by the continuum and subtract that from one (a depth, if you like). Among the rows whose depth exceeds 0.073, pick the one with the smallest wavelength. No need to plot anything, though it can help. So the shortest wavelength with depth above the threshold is 5687.07 angstrom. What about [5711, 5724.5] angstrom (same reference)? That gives 5712.00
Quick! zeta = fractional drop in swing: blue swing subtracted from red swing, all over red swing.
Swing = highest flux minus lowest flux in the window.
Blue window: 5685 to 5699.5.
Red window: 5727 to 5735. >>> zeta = -1.1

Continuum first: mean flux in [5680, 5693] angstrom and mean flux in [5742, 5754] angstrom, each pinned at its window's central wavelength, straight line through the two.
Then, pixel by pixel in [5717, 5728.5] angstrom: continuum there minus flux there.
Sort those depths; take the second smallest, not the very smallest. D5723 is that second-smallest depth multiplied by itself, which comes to 2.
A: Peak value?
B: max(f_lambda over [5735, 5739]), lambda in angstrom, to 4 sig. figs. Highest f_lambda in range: 43.98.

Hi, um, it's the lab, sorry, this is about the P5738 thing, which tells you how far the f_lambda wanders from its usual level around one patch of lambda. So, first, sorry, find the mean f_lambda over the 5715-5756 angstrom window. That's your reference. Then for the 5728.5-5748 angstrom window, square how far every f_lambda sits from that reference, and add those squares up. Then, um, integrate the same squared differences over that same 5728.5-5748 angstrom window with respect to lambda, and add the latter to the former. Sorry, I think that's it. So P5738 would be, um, 131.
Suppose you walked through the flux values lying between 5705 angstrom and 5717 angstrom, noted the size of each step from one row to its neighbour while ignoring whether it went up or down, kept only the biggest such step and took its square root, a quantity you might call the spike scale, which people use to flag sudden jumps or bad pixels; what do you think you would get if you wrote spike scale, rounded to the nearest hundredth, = 0.98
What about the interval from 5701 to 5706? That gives 0.88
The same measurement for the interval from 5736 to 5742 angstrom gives 0.84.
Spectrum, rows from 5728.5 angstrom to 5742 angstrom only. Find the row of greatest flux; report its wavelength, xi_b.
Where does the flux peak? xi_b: 5737.05 angstrom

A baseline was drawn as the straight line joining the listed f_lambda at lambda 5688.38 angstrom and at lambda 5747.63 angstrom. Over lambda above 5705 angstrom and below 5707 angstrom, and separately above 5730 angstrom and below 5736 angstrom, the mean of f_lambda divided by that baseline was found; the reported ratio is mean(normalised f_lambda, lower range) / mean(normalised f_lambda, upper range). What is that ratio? 0.83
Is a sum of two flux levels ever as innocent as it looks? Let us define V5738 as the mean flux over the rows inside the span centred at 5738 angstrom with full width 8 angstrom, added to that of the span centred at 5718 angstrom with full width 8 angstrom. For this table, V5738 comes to 83.4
